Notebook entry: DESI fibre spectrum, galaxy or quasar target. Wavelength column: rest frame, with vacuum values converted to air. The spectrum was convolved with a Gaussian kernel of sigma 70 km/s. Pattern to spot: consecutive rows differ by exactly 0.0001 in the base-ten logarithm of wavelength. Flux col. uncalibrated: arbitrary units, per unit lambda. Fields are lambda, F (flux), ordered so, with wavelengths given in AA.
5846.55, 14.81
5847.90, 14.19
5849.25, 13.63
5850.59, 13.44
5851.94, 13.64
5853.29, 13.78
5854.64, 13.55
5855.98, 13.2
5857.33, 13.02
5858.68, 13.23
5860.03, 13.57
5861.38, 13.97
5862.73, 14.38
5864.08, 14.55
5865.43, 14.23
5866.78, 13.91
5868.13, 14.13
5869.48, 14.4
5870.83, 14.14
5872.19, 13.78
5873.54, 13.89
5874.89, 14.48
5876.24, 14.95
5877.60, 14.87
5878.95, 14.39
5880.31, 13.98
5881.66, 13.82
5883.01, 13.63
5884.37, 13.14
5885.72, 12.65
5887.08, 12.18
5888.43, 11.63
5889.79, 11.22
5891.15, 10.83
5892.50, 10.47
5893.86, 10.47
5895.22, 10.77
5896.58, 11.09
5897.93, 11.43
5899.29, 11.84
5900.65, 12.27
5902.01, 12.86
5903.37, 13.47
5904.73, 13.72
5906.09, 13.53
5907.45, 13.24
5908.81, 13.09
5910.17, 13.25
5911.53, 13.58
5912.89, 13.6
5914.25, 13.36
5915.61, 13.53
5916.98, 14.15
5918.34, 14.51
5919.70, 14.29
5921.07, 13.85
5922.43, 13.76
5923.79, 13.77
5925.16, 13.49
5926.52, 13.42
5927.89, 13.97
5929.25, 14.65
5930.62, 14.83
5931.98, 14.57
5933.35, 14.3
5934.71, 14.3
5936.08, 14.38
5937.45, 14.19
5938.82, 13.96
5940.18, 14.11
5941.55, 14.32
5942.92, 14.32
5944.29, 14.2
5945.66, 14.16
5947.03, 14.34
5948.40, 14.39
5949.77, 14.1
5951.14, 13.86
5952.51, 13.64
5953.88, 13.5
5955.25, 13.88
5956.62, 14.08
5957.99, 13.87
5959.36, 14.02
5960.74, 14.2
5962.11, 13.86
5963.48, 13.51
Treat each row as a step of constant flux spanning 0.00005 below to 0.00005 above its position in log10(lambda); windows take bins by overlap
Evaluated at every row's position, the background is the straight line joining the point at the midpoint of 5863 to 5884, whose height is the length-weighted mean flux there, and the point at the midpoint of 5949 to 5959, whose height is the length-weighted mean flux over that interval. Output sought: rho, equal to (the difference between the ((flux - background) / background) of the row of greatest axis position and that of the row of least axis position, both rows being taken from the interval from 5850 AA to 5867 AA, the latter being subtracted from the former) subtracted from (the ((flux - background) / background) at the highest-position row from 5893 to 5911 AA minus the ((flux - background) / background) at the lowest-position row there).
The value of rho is 0.16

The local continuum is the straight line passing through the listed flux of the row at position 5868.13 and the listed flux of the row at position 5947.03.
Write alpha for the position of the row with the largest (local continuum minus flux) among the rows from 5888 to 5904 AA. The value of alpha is 5893.86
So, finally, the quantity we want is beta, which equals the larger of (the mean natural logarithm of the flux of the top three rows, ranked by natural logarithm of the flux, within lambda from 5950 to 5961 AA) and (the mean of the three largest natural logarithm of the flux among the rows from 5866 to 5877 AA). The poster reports 2.68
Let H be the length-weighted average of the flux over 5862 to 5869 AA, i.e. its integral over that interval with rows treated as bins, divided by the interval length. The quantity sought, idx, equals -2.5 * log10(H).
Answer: -2.88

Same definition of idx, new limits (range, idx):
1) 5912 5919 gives -2.85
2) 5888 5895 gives -2.59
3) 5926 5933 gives -2.89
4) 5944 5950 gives -2.88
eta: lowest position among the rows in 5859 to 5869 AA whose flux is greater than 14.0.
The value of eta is 5862.73 AA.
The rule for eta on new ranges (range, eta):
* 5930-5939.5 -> 5930.62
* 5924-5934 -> 5929.25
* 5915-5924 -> 5916.98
